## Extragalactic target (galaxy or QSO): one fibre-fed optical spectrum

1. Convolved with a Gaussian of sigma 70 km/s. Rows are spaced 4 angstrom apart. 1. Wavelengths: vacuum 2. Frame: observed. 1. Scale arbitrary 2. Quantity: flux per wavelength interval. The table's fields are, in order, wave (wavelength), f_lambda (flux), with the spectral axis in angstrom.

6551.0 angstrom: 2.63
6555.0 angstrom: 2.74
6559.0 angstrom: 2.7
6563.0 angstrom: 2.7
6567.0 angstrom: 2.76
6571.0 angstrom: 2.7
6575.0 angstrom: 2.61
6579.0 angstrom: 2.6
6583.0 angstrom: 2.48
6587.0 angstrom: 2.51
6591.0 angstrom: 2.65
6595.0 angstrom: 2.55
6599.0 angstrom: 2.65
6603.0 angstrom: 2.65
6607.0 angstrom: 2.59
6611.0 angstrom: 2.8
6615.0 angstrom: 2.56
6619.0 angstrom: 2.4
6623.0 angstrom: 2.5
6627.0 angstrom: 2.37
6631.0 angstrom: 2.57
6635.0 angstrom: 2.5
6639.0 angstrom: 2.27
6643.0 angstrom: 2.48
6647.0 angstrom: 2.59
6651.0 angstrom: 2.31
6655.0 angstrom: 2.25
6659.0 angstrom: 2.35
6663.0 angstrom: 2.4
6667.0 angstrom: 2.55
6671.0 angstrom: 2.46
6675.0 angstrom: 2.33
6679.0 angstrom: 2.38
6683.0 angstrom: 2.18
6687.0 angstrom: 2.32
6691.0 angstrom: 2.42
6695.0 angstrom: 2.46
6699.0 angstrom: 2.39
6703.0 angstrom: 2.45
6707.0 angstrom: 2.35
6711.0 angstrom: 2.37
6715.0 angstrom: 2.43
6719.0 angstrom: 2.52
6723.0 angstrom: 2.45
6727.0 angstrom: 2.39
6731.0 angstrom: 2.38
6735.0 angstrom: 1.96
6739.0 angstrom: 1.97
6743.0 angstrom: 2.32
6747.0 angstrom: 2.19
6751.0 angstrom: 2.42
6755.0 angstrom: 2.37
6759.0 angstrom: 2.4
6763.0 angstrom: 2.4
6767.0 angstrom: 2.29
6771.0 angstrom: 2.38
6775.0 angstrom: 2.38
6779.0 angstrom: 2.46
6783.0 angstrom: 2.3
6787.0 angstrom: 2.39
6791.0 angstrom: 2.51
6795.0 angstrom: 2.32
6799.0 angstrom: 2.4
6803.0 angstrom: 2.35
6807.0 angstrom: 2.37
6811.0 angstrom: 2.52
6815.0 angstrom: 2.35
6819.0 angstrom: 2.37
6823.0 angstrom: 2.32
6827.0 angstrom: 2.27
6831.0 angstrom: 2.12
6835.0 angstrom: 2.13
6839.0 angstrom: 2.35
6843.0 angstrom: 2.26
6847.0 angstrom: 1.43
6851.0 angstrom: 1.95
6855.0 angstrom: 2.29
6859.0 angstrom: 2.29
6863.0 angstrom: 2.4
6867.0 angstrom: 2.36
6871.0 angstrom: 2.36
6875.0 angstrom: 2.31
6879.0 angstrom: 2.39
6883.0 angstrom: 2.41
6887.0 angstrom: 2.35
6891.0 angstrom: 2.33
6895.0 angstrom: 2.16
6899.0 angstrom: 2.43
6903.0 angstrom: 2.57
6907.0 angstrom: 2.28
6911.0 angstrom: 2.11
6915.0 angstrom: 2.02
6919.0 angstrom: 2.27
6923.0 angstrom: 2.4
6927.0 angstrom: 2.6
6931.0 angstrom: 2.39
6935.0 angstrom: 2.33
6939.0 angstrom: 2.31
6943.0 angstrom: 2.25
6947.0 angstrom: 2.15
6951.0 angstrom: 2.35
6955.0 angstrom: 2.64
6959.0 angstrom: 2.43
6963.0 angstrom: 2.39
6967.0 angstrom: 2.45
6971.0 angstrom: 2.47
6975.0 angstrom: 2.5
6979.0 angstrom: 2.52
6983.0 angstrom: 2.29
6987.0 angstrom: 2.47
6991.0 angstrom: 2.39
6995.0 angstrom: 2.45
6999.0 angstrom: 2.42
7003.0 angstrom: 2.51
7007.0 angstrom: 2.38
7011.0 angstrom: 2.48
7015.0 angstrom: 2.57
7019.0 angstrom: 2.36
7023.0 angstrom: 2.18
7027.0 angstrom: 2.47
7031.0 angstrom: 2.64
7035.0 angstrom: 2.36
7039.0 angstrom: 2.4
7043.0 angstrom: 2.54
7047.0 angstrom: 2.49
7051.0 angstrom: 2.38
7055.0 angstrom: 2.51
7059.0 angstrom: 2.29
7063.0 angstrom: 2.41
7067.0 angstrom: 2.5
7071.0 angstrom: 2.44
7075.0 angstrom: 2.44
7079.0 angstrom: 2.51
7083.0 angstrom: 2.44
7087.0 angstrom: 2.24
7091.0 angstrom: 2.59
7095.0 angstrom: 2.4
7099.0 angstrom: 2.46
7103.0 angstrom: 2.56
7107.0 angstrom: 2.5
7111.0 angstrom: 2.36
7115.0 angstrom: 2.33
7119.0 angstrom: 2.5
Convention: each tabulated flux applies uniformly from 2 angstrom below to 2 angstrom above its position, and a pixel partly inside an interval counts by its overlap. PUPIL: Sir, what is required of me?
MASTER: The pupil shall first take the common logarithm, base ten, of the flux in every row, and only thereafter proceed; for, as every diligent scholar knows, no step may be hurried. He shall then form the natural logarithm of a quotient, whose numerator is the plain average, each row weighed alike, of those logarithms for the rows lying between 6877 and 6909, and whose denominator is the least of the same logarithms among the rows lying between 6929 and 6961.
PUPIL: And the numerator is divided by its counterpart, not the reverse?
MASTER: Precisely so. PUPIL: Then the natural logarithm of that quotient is 0.12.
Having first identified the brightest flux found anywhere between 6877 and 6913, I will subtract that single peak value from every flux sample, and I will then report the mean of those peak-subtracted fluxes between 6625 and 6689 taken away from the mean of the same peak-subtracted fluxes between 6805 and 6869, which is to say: -0.16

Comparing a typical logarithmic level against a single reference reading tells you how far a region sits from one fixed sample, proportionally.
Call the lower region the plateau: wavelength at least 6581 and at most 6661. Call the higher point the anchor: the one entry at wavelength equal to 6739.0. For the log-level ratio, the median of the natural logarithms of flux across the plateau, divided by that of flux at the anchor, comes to 1.35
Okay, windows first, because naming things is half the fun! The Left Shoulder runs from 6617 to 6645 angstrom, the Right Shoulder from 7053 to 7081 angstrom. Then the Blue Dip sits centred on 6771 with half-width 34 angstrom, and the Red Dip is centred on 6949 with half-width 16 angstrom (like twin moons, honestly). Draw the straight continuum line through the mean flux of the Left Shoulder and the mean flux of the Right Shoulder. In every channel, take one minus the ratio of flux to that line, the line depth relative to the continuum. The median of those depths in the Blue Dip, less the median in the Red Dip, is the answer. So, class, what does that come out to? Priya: -0.02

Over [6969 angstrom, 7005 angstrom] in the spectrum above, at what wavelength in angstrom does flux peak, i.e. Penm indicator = 6979.0 angstrom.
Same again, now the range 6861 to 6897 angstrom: 6883.0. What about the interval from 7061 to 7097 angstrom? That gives 7091.0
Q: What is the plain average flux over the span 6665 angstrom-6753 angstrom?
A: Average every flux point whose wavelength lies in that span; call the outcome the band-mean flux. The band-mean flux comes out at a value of 2.35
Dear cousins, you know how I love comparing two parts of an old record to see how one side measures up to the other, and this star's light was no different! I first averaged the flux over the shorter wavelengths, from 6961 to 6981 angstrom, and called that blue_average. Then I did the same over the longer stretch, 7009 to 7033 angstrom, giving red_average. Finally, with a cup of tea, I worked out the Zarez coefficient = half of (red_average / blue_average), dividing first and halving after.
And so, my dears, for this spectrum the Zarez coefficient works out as 0.497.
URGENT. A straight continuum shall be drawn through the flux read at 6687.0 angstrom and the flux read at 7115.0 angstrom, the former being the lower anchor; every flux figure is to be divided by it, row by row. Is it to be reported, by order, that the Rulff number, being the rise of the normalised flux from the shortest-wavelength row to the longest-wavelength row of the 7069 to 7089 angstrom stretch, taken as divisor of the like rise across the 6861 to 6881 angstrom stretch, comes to 0.1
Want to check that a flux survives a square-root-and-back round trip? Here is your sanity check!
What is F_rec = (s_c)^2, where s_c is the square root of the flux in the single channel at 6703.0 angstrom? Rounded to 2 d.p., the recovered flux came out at 2.45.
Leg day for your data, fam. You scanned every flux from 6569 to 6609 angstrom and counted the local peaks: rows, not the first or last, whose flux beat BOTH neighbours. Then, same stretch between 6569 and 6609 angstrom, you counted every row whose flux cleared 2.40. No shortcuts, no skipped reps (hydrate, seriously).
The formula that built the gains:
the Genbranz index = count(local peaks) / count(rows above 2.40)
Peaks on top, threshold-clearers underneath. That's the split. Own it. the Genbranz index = 0.10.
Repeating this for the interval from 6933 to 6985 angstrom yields 0.33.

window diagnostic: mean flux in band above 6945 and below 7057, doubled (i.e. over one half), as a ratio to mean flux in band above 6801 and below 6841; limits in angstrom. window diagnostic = 2.10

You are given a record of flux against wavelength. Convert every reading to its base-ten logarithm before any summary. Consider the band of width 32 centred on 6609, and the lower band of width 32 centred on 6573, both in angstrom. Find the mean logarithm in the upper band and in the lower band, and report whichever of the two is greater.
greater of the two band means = 0.420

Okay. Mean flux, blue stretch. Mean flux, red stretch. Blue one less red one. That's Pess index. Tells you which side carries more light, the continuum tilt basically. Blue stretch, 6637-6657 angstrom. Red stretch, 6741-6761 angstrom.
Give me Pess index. 0.04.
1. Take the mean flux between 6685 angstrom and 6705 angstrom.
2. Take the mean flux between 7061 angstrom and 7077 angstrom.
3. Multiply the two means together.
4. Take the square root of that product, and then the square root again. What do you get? 1.56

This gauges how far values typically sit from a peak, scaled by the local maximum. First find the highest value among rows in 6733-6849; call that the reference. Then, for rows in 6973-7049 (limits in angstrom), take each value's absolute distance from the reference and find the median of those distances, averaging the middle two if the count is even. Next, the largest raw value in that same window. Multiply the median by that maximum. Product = 0.185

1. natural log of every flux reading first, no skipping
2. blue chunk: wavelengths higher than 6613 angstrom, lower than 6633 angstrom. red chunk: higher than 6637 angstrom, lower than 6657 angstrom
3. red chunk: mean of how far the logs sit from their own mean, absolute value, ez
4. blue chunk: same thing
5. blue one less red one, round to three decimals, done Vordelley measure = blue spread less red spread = -0.021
